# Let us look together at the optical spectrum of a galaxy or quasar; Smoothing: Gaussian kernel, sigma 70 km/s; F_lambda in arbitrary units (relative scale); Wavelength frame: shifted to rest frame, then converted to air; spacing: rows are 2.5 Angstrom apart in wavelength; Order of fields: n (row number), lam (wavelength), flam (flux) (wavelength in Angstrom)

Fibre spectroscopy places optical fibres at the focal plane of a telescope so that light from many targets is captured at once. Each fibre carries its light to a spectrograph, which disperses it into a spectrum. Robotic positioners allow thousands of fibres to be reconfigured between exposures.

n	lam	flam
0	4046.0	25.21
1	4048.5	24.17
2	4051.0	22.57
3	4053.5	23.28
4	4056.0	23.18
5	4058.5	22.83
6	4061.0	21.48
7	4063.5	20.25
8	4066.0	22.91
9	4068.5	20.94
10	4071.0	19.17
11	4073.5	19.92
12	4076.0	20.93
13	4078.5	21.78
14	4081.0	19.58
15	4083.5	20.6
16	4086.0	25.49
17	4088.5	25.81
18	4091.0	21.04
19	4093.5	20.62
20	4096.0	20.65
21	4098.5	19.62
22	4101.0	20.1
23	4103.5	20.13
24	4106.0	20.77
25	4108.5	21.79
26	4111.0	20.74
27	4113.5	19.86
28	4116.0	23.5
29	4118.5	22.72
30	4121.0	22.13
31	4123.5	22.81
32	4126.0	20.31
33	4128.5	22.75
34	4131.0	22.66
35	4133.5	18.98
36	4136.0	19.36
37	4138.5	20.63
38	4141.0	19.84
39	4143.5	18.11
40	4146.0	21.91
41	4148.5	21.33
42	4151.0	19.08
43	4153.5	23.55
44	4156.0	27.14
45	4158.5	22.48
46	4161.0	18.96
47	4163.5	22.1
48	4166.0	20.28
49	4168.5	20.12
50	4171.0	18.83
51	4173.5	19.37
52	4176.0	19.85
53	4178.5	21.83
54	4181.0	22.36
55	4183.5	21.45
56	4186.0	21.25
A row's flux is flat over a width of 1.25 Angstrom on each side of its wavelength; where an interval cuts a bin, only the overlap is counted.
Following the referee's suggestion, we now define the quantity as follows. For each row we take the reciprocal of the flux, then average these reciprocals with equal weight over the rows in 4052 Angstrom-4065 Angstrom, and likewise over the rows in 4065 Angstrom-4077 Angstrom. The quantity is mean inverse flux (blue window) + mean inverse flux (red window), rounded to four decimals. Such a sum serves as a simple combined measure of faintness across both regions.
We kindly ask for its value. 0.0935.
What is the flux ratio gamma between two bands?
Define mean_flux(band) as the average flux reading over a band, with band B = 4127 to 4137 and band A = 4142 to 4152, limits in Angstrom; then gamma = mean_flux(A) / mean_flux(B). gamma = 0.96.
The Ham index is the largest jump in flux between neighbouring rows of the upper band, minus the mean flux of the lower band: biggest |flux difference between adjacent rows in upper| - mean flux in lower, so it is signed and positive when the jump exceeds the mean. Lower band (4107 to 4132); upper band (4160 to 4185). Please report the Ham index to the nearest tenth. -18.8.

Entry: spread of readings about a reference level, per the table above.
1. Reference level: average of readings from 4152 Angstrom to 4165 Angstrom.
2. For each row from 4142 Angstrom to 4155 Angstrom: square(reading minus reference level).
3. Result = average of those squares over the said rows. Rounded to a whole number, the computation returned 8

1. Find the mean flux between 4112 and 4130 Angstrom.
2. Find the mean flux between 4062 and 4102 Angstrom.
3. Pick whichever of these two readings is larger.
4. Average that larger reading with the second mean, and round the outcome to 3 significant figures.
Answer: 21.6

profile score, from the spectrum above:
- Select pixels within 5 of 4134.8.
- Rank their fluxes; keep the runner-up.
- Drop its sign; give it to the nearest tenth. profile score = 20.6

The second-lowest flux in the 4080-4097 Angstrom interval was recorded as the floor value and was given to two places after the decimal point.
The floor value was 20.60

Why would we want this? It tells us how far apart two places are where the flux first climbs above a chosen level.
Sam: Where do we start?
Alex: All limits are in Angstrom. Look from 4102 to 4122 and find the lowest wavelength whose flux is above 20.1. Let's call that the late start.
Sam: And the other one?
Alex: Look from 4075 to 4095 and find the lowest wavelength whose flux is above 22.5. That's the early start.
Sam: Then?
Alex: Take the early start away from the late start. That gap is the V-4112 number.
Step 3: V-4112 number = 17.5 Angstrom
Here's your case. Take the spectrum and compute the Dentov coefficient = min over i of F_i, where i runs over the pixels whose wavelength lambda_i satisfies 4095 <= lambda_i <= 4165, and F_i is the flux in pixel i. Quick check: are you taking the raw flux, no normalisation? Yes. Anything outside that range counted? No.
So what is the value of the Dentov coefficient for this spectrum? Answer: 18.11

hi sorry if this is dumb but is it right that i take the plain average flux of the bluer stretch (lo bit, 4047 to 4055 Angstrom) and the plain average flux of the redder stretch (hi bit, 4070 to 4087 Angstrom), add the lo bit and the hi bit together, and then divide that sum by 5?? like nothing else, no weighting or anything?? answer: 8.88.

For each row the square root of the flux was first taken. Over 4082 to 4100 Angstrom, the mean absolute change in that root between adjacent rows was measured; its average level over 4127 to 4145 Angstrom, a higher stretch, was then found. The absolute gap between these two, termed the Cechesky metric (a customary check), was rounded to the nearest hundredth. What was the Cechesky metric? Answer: 4.31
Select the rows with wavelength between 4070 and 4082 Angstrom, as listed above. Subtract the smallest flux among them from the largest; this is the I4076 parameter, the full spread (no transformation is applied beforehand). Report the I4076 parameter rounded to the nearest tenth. 2.6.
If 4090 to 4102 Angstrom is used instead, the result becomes 1.4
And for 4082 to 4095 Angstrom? 5.2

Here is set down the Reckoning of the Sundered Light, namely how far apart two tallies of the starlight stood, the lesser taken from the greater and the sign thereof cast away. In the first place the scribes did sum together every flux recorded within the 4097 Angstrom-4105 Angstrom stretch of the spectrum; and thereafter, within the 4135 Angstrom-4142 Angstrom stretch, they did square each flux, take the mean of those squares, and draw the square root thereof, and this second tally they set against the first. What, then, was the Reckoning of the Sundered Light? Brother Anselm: 39.9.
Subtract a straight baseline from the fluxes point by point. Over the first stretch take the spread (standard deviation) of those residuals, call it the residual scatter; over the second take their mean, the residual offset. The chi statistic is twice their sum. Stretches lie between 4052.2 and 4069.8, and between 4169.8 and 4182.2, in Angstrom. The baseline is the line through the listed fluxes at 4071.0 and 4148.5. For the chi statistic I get -1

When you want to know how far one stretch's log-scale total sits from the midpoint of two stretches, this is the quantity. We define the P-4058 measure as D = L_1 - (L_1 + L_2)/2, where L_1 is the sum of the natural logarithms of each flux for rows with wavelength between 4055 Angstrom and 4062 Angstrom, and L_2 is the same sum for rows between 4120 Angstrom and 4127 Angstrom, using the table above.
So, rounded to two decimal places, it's 0.05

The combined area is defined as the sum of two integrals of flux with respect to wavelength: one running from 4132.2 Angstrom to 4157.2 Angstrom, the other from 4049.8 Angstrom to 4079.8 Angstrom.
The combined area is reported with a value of 1173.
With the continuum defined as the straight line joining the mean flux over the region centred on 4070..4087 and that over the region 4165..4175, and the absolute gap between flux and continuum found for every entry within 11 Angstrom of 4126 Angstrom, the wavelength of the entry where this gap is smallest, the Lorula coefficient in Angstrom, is 4126.0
